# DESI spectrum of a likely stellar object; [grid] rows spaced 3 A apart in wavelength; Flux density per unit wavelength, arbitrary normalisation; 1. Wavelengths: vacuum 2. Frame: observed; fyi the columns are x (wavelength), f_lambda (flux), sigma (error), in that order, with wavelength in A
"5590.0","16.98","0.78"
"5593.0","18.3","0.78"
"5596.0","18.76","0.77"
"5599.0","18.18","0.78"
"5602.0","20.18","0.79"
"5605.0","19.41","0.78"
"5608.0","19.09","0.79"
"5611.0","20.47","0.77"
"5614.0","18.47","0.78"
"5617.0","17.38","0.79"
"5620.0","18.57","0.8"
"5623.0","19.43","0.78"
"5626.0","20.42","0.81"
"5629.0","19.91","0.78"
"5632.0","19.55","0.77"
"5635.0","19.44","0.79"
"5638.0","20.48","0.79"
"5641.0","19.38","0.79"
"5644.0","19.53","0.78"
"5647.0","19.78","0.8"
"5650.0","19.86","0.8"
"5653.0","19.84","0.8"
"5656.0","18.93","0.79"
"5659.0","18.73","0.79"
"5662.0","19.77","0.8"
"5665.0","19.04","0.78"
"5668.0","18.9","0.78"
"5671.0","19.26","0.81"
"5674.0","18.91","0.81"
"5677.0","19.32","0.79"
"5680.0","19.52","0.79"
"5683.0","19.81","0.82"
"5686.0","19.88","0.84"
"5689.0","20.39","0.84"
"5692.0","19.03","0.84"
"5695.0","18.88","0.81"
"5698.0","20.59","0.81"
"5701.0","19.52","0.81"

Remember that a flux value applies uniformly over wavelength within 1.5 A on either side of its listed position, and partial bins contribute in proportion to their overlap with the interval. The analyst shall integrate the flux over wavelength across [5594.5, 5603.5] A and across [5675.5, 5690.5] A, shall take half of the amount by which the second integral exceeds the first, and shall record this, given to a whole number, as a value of 63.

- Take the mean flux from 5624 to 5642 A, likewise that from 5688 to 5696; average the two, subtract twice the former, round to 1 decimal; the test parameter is -20.1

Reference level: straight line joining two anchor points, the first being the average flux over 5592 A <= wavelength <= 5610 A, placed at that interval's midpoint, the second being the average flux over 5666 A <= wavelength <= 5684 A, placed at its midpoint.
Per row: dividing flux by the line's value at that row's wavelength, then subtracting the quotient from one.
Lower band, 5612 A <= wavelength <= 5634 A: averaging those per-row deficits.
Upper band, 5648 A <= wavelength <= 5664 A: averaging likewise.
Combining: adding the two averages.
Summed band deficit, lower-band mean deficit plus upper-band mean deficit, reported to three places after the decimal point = -0.013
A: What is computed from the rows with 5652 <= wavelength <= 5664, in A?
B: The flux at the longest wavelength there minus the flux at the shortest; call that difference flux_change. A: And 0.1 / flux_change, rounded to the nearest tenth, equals -1.4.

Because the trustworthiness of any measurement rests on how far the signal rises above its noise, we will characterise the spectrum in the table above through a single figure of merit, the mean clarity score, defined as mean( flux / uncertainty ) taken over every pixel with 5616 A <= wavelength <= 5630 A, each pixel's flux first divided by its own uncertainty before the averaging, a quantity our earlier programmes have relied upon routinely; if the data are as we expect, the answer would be 24.2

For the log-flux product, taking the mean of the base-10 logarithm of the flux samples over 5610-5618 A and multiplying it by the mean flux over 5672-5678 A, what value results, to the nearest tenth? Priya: 24.3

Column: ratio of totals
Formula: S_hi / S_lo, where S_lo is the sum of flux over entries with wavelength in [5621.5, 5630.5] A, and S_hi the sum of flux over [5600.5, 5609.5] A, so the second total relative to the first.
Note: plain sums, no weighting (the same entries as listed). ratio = 0.98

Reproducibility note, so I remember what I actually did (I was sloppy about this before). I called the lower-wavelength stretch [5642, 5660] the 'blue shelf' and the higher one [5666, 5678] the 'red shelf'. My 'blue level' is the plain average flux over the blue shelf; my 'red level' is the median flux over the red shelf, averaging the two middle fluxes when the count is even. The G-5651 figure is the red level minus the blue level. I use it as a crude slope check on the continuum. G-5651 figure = -0.4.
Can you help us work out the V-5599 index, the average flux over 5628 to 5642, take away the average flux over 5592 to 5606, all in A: 0.79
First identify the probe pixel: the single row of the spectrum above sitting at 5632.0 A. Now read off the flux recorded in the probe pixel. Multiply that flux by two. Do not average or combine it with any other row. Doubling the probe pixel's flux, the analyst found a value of 39.1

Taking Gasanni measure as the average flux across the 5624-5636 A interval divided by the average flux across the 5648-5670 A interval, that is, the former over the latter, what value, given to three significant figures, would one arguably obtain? 1.03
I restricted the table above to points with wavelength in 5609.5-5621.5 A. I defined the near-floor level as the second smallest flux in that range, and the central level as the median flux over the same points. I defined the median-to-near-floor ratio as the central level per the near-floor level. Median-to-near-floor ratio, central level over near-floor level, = 1.00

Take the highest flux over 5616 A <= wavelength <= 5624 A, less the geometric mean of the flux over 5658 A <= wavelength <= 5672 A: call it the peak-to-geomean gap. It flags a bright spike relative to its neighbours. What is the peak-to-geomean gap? 0.29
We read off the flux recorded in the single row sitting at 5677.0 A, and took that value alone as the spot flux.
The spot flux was 19.32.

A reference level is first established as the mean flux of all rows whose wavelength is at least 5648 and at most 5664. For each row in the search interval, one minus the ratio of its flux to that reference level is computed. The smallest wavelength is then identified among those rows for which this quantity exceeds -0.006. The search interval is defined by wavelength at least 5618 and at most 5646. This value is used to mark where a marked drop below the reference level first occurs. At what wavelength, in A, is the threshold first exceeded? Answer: 5620.0 A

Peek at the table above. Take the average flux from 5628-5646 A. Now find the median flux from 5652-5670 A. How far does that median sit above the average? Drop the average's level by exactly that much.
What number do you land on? 20.4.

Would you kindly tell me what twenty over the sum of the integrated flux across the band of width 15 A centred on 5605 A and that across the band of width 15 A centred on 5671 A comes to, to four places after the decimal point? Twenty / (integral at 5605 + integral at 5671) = 0.0346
